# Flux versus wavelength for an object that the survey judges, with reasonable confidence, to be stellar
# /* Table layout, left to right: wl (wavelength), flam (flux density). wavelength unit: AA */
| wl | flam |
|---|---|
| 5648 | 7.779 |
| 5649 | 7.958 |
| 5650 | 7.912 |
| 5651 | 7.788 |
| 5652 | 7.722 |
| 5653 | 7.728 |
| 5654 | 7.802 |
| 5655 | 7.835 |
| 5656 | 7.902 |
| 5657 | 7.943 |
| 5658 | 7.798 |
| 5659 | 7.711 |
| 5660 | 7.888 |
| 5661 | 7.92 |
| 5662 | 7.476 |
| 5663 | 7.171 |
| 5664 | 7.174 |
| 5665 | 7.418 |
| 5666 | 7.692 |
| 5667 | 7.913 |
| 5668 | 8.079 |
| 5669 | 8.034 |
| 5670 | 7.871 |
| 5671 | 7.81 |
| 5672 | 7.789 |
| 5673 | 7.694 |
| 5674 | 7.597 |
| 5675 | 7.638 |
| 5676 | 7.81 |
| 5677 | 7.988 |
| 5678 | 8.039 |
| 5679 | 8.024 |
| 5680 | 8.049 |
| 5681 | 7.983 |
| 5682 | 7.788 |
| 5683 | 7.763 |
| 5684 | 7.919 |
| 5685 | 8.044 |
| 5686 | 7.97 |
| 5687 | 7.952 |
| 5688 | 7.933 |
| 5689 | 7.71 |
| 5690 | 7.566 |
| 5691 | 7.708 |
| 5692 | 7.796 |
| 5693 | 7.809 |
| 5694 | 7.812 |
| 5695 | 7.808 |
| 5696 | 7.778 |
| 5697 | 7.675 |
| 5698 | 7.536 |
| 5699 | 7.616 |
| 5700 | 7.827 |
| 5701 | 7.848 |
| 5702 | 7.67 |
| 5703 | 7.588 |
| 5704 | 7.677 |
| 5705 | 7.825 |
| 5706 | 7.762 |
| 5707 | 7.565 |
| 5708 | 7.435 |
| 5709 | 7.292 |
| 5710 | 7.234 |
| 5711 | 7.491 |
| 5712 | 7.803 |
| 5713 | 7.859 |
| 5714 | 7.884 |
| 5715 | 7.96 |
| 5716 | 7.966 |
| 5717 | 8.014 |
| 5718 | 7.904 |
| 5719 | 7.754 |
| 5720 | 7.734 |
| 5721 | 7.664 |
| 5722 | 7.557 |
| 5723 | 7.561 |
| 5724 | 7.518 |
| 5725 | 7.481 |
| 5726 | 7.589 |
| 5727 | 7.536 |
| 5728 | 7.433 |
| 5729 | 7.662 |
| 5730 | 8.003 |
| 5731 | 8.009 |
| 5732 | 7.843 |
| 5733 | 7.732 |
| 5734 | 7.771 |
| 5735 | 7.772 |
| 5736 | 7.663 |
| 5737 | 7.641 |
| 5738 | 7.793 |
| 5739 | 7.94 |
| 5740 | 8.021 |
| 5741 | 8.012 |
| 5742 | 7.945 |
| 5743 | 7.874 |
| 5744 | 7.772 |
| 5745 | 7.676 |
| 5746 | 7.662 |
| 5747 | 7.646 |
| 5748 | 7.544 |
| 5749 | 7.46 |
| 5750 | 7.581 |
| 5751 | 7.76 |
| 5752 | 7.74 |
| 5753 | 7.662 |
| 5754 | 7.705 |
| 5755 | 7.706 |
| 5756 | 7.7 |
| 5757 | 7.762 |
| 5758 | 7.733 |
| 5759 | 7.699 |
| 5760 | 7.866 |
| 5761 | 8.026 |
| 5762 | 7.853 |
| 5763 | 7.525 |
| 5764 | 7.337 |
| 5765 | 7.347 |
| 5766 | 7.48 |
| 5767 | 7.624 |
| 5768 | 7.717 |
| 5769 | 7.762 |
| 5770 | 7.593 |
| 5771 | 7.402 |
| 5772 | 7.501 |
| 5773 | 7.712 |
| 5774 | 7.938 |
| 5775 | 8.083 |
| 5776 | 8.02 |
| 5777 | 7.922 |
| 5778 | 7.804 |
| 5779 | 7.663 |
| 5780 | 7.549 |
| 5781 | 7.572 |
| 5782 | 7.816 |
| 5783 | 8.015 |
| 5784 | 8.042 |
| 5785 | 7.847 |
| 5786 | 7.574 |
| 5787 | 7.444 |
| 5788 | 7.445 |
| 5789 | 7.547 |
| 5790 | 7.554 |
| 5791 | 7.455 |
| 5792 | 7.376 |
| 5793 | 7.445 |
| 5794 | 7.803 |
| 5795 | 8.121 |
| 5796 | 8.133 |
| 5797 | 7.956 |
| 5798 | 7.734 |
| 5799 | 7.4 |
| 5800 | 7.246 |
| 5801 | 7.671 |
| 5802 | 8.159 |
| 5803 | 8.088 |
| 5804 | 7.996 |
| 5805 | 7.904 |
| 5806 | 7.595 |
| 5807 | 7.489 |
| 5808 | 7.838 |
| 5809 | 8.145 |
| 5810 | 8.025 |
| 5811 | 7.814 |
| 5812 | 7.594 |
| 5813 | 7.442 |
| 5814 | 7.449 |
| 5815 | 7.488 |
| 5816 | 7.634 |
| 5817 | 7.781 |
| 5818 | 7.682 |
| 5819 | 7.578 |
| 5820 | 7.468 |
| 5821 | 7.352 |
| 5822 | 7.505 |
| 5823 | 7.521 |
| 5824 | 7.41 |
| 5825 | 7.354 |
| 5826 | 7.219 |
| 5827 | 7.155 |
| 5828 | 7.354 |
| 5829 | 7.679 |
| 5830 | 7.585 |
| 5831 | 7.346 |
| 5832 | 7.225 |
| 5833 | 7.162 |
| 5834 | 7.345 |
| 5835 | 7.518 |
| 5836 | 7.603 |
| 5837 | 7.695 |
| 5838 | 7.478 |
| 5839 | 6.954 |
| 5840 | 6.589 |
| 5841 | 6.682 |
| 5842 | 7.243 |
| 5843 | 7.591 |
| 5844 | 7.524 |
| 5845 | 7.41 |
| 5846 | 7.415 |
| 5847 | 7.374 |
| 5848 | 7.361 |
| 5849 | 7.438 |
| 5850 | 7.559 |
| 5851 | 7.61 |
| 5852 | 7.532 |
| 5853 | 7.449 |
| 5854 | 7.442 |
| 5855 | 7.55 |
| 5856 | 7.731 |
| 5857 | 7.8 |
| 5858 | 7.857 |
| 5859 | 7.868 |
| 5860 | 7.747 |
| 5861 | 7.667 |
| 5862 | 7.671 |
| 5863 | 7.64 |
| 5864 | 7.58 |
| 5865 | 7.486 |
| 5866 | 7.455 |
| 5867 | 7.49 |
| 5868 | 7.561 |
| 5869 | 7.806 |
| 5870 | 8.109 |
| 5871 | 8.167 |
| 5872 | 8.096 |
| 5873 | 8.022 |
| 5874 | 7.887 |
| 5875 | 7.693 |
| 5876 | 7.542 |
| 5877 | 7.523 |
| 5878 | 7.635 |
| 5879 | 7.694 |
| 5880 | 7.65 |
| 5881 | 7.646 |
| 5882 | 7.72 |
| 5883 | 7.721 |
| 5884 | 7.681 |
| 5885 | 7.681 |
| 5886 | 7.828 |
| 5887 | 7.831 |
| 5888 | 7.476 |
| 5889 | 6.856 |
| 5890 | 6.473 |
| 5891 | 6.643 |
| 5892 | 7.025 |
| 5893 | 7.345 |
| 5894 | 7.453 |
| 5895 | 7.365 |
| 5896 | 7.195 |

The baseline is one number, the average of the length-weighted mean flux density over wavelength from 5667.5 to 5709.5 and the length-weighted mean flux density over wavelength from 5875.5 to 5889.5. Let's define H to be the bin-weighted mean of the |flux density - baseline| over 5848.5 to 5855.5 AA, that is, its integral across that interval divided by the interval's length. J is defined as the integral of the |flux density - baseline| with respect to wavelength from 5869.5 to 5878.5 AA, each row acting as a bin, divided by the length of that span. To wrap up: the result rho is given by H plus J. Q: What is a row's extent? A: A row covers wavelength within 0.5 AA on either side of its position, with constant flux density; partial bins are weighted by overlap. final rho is 0.43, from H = 0.19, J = 0.243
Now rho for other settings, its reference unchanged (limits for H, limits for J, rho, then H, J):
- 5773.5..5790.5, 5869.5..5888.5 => 0.35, 0.20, 0.150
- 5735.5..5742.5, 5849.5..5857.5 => 0.34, 0.19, 0.147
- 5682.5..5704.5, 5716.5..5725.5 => 0.27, 0.13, 0.147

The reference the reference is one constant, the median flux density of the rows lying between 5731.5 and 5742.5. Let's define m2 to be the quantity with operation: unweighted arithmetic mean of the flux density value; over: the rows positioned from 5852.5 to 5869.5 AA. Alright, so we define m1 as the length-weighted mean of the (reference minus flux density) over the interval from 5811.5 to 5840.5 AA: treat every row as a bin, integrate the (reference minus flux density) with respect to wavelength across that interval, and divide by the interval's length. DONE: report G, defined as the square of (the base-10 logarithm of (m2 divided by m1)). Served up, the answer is 1.7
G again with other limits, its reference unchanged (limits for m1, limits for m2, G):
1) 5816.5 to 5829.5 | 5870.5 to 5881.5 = 1.9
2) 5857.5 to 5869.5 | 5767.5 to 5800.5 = 3.0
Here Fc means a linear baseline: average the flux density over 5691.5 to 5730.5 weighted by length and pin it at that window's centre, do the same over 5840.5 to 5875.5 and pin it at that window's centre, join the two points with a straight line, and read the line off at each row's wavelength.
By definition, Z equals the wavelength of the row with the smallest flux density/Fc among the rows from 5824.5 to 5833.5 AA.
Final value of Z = 5827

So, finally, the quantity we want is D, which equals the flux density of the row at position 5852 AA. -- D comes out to 7.532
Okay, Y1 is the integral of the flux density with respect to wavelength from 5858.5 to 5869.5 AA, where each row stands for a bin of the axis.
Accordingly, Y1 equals 84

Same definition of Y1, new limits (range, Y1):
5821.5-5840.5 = 140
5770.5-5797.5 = 209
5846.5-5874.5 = 215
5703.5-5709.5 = 46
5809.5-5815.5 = 46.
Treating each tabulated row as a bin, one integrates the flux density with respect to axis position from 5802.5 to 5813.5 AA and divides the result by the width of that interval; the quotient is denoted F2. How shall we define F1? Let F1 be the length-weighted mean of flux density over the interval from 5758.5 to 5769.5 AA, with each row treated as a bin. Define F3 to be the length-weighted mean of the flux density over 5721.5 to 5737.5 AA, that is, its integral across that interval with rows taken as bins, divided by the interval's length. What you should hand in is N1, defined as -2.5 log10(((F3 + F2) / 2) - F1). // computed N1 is 2.7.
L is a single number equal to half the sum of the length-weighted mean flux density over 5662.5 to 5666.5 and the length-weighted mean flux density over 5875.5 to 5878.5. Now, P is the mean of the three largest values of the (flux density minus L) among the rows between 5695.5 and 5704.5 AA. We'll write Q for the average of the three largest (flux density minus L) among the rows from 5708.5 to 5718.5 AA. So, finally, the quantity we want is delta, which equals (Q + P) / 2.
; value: 0.43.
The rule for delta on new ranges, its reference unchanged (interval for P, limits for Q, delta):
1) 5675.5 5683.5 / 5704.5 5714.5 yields 0.48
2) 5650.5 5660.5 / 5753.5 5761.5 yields 0.43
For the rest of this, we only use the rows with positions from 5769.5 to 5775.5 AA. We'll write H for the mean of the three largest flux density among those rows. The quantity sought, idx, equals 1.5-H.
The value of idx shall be -6.41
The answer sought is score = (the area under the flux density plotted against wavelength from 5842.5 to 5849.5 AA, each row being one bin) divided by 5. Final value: 10.4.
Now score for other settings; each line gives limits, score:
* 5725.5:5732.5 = 10.8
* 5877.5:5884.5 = 10.7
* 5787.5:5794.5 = 10.5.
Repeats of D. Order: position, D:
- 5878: 7.635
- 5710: 7.234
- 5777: 7.922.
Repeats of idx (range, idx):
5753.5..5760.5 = -6.29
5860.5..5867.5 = -6.16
